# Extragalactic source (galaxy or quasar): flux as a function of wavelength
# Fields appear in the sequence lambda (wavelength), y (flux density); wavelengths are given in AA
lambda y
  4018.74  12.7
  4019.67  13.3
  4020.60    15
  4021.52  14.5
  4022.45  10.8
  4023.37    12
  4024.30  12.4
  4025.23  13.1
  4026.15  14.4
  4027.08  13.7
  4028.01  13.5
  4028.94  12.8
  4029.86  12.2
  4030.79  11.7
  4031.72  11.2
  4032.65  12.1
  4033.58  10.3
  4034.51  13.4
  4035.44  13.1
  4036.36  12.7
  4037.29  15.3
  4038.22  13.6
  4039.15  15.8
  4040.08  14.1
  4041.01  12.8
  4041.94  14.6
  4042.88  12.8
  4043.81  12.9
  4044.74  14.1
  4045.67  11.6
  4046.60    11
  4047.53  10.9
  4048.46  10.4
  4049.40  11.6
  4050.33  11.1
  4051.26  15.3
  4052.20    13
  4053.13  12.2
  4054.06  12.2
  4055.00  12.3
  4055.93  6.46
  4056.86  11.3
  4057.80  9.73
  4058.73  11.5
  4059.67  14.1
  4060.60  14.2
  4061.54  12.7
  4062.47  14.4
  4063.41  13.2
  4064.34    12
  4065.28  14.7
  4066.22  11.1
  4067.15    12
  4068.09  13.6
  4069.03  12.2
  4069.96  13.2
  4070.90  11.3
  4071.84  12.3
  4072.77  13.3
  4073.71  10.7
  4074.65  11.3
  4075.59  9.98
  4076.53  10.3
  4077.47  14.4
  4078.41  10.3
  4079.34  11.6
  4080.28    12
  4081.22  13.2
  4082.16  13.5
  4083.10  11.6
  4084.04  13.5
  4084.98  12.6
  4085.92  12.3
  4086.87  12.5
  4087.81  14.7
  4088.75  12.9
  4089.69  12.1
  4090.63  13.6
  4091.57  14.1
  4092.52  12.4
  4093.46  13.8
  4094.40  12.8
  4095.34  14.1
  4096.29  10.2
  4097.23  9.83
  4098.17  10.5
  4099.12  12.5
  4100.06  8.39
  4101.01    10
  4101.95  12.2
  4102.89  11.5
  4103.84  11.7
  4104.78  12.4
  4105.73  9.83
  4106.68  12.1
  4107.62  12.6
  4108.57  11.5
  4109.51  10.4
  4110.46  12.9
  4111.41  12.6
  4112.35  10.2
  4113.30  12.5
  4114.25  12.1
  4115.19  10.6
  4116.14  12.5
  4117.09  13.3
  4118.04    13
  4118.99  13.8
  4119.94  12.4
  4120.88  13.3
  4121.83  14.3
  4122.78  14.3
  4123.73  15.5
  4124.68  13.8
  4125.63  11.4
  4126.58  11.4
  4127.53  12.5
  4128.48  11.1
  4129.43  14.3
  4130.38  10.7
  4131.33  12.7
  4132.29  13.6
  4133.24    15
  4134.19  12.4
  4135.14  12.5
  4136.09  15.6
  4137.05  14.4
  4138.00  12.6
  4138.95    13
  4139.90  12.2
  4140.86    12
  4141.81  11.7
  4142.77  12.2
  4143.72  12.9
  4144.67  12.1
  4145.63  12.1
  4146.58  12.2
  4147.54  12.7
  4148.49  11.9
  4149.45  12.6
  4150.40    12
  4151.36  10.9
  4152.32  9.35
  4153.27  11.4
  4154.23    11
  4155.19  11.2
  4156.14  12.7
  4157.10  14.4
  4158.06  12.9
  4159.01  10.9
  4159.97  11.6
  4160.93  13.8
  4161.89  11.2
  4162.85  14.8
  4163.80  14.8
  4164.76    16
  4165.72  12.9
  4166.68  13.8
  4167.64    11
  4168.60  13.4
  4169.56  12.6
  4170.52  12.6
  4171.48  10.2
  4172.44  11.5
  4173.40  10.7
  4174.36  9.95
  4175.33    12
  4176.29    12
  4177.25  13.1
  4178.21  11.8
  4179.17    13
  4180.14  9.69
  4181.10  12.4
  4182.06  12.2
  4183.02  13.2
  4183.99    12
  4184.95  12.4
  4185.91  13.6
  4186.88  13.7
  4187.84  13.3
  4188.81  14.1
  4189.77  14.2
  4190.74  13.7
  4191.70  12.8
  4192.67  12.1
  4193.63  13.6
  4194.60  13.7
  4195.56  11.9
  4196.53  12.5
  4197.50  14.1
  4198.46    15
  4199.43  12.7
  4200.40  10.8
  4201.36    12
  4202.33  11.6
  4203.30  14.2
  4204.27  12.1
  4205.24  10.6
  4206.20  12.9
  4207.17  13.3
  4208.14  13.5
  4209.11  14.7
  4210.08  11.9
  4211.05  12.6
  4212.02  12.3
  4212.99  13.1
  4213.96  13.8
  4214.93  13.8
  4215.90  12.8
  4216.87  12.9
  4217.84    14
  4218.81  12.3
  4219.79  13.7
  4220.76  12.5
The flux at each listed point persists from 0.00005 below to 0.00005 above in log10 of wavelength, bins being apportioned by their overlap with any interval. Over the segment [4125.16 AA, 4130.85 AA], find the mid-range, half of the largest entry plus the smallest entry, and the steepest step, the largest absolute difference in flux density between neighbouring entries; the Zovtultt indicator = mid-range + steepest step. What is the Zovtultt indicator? 16.1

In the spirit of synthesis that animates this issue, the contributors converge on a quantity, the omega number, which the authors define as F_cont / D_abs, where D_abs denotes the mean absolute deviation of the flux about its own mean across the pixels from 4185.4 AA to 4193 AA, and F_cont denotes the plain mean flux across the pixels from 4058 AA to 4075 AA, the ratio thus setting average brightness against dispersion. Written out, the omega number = 24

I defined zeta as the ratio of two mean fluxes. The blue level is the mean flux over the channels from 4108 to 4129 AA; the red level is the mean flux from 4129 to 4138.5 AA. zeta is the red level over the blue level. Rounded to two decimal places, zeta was 1.07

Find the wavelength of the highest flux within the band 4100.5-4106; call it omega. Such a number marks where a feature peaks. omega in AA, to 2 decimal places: 4104.78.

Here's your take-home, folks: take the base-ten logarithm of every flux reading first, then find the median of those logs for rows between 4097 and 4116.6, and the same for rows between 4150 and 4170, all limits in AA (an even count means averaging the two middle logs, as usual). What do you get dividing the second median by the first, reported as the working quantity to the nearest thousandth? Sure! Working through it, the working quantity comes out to 1.030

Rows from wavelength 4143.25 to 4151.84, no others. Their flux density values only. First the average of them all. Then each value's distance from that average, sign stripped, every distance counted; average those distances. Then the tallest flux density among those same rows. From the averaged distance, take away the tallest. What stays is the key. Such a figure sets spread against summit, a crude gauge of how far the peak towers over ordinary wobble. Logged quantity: -12.5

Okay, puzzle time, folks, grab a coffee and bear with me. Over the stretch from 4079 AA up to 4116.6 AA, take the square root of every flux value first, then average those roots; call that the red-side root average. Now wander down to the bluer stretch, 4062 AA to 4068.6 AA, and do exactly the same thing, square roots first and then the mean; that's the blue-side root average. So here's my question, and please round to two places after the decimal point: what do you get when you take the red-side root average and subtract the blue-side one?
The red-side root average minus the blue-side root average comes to -0.13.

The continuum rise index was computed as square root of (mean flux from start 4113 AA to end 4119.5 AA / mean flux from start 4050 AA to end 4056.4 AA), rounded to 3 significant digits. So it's 1.03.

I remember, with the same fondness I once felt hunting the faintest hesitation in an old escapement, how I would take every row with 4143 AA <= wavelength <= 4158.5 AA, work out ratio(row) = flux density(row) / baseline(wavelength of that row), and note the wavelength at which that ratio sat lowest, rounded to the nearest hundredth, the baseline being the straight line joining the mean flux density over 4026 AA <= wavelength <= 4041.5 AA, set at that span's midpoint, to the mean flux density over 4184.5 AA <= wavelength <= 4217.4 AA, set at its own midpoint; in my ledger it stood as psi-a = 4152.32 AA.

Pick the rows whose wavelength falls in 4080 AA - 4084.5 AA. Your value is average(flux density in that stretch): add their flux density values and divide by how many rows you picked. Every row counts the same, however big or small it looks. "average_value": 12.8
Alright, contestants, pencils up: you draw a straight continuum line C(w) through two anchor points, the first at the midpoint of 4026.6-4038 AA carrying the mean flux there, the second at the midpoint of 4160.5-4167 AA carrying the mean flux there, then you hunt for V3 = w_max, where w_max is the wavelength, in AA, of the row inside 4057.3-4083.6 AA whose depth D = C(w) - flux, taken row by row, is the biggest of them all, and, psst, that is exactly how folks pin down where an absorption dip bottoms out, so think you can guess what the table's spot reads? 4057.80 AA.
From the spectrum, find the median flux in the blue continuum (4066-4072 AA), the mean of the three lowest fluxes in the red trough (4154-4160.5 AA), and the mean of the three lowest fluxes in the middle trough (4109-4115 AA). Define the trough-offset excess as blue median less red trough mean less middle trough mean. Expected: -9.7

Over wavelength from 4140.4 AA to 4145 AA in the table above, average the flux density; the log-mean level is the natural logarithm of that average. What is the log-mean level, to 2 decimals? 2.50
